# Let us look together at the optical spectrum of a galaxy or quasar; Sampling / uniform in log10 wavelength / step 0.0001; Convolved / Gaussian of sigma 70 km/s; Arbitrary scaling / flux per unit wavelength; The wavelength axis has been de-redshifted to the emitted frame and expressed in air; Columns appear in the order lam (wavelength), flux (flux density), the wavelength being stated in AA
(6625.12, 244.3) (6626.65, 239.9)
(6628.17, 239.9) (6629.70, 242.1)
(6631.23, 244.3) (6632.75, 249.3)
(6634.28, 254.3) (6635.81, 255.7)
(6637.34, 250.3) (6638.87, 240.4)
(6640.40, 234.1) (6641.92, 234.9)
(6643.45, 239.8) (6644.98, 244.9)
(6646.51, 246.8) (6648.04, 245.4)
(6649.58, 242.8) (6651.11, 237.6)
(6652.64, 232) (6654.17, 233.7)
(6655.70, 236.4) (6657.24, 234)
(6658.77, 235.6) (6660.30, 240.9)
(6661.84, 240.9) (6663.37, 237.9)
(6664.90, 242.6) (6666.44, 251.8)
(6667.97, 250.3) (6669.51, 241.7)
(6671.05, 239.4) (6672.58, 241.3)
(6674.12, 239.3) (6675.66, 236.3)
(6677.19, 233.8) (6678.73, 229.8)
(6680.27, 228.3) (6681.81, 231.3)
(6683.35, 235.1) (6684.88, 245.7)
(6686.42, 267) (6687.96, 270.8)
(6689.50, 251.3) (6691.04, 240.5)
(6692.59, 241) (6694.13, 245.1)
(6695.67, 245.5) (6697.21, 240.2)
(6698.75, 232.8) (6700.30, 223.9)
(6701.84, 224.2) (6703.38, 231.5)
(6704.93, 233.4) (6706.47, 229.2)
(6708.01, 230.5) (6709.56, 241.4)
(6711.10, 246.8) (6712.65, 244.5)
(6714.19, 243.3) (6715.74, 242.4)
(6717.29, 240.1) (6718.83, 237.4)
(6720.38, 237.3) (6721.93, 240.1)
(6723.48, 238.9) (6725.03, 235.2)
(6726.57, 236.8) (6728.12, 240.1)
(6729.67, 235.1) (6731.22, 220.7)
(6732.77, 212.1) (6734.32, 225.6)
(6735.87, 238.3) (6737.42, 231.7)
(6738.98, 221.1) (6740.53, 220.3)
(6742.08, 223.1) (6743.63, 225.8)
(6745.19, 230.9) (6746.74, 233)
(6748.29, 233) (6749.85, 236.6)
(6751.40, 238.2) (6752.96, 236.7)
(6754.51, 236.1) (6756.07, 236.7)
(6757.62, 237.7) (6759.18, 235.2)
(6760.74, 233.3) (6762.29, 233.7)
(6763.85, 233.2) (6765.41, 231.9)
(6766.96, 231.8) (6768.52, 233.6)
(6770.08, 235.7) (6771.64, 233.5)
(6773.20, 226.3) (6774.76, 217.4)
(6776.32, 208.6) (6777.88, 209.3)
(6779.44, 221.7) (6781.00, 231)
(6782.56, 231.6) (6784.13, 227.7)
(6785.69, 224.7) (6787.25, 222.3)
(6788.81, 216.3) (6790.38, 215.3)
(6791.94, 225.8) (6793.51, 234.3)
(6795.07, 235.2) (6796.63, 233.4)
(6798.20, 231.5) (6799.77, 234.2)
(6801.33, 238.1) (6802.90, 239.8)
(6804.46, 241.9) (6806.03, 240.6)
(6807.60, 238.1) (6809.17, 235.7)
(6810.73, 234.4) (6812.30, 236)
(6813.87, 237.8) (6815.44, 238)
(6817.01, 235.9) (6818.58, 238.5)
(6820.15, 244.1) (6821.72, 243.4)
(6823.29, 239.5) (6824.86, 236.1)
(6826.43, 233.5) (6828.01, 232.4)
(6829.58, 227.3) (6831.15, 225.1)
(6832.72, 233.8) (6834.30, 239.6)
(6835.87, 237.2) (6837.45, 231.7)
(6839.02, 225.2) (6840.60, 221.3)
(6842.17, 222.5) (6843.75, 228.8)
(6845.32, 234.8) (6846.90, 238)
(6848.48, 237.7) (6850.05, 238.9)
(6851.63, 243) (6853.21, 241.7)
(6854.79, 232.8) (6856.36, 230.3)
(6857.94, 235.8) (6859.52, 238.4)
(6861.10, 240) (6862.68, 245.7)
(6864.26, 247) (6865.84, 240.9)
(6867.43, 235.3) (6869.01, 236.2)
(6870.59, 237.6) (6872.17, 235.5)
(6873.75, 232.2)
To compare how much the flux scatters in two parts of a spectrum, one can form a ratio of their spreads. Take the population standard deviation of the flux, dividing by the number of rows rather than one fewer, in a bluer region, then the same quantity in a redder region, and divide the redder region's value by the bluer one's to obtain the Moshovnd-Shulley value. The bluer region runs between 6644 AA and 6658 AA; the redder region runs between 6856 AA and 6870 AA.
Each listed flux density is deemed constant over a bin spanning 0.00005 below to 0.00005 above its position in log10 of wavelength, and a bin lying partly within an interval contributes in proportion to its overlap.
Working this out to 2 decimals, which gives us 0.92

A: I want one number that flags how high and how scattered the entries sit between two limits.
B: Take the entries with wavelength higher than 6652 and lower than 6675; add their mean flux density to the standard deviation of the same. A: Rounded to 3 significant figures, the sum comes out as 245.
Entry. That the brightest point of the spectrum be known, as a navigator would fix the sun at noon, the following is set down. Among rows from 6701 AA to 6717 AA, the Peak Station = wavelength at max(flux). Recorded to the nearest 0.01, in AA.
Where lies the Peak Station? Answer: 6711.10 AA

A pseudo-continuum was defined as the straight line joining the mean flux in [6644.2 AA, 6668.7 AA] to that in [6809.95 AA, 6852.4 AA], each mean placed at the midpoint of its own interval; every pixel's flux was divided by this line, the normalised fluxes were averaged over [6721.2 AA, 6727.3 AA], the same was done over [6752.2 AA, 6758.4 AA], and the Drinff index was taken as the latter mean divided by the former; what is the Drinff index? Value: 1.00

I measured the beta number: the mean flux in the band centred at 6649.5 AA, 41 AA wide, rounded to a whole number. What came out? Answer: 242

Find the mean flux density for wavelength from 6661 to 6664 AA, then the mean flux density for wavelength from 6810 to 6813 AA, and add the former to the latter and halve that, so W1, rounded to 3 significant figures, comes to 237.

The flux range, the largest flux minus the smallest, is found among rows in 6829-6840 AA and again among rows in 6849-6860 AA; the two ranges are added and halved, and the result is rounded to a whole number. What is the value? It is 14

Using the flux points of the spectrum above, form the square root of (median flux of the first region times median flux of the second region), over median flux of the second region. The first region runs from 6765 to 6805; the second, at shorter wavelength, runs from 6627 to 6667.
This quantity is 0.98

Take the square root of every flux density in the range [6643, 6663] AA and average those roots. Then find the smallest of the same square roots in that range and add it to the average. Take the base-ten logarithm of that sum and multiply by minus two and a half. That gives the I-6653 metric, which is -3.72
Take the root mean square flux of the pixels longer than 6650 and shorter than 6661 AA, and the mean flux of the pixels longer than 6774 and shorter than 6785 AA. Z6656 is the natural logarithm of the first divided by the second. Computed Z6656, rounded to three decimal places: 0.064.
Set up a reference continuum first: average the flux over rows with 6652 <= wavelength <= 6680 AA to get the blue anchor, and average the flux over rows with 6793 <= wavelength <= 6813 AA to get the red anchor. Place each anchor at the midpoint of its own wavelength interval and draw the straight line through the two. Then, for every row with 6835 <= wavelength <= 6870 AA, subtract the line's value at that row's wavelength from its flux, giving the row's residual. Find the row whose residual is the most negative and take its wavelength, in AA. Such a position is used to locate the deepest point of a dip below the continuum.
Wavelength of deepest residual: 6840.60 AA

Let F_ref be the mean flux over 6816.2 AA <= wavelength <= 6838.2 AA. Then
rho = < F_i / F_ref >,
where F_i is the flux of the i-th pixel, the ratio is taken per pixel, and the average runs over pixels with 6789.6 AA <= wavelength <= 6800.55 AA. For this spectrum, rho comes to 0.98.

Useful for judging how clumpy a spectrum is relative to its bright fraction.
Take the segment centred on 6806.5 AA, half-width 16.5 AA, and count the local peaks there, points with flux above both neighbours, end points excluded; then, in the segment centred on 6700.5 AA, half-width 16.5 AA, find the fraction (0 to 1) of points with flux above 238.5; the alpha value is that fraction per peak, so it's 0.167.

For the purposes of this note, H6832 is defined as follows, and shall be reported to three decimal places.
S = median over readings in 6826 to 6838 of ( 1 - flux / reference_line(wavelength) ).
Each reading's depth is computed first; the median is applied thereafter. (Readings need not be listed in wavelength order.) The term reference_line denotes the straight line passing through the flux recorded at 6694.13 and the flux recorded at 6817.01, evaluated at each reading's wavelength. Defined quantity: 0.009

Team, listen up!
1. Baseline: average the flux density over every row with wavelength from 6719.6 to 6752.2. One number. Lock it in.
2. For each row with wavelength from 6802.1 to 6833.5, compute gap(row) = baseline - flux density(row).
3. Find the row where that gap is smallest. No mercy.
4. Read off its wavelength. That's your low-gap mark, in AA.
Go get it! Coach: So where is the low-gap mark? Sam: 6820.15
